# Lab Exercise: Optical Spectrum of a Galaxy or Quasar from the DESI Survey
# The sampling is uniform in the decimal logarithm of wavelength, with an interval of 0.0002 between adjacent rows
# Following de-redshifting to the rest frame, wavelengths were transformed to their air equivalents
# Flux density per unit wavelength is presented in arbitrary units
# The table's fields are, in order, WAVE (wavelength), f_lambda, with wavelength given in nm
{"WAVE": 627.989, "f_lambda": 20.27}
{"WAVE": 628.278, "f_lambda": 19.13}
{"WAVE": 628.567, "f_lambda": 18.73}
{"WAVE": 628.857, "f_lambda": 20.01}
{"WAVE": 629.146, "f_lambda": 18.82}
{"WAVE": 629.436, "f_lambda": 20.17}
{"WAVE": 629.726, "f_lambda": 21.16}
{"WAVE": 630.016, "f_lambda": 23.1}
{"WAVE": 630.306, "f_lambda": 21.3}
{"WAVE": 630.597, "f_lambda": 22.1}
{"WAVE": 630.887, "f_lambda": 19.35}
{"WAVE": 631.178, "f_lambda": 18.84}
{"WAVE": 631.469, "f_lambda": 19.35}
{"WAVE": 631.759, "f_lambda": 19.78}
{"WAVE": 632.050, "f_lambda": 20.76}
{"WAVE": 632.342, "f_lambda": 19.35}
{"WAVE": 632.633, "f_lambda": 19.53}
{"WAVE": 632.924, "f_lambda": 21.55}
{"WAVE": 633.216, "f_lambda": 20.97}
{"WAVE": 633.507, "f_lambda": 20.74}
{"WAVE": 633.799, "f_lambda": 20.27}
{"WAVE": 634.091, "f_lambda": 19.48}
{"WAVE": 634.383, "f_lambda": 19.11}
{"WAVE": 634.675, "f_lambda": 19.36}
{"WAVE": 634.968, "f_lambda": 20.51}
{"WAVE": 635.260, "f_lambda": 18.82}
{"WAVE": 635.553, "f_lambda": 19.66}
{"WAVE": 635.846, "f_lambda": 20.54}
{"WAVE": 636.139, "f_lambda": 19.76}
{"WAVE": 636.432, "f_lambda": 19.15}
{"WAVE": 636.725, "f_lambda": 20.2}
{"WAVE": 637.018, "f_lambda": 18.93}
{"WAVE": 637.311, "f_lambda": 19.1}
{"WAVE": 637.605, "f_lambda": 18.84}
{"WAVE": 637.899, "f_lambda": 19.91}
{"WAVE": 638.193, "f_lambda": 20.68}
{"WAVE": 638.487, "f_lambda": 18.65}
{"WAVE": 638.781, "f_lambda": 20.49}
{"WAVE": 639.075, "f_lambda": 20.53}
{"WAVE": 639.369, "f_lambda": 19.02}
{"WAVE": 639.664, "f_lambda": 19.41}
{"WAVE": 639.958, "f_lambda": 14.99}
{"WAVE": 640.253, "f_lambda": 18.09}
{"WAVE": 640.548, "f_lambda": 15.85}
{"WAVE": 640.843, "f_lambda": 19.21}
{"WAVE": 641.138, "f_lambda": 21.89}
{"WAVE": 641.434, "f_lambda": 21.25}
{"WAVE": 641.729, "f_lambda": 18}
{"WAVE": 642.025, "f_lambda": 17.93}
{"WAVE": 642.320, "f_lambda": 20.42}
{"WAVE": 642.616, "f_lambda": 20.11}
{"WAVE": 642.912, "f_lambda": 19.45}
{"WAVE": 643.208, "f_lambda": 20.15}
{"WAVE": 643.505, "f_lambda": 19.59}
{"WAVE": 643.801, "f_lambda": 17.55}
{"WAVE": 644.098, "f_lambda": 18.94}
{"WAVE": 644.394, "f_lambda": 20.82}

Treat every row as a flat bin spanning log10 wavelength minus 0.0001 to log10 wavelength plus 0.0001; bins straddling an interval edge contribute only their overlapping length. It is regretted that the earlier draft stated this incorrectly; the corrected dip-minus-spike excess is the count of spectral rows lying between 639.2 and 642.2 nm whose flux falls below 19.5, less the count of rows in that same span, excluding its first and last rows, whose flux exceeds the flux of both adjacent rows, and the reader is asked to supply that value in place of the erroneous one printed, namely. 5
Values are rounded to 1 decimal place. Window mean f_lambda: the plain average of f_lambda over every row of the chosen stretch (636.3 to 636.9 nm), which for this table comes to 19.7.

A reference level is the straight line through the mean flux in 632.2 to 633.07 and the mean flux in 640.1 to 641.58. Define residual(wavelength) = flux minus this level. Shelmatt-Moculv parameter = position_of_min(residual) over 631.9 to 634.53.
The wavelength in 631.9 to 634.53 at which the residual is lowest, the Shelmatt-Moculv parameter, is 634.383 nm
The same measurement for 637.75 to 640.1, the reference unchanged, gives 639.958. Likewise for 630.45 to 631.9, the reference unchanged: 631.178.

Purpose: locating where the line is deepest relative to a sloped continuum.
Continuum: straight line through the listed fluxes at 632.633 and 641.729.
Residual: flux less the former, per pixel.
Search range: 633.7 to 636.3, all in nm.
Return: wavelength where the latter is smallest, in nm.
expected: 635.260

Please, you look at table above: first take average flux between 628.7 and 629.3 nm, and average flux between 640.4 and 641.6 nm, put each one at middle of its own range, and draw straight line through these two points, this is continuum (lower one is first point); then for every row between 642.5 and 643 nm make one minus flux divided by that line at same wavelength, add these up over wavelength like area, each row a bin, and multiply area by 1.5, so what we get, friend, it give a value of -0.01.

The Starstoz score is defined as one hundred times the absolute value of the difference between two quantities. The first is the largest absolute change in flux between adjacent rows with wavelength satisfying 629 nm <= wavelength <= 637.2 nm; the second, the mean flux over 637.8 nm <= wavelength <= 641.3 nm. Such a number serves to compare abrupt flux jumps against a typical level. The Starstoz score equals 1631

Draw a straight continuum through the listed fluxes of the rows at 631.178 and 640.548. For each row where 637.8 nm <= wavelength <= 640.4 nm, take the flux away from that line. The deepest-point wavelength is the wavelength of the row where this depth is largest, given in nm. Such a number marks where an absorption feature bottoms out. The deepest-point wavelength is 639.958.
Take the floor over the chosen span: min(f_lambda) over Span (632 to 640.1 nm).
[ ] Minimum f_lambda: 14.99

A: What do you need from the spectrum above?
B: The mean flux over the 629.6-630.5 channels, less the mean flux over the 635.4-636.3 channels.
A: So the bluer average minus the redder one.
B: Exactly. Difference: 1.9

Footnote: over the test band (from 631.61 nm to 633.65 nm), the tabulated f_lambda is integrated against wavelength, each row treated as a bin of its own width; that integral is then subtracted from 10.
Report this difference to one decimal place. -31.6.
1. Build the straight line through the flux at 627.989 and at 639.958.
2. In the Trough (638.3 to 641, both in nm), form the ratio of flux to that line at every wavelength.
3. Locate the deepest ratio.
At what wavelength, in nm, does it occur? 639.958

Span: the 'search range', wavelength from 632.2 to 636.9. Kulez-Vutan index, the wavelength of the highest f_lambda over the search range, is 632.924 nm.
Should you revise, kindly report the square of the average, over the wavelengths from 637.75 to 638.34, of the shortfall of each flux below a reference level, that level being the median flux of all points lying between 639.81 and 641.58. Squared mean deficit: 2.7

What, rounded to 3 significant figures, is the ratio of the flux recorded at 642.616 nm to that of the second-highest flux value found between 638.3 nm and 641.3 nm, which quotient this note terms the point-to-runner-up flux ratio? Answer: 0.980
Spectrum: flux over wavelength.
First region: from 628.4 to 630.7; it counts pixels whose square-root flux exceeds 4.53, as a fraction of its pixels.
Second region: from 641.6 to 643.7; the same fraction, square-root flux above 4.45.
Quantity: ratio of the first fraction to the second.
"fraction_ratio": 1.2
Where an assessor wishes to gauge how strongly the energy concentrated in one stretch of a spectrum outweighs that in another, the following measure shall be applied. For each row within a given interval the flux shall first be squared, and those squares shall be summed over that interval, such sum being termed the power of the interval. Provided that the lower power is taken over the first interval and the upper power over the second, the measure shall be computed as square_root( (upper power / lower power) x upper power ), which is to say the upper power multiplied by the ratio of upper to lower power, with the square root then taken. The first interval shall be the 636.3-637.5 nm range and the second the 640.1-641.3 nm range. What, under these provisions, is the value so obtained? 36.9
